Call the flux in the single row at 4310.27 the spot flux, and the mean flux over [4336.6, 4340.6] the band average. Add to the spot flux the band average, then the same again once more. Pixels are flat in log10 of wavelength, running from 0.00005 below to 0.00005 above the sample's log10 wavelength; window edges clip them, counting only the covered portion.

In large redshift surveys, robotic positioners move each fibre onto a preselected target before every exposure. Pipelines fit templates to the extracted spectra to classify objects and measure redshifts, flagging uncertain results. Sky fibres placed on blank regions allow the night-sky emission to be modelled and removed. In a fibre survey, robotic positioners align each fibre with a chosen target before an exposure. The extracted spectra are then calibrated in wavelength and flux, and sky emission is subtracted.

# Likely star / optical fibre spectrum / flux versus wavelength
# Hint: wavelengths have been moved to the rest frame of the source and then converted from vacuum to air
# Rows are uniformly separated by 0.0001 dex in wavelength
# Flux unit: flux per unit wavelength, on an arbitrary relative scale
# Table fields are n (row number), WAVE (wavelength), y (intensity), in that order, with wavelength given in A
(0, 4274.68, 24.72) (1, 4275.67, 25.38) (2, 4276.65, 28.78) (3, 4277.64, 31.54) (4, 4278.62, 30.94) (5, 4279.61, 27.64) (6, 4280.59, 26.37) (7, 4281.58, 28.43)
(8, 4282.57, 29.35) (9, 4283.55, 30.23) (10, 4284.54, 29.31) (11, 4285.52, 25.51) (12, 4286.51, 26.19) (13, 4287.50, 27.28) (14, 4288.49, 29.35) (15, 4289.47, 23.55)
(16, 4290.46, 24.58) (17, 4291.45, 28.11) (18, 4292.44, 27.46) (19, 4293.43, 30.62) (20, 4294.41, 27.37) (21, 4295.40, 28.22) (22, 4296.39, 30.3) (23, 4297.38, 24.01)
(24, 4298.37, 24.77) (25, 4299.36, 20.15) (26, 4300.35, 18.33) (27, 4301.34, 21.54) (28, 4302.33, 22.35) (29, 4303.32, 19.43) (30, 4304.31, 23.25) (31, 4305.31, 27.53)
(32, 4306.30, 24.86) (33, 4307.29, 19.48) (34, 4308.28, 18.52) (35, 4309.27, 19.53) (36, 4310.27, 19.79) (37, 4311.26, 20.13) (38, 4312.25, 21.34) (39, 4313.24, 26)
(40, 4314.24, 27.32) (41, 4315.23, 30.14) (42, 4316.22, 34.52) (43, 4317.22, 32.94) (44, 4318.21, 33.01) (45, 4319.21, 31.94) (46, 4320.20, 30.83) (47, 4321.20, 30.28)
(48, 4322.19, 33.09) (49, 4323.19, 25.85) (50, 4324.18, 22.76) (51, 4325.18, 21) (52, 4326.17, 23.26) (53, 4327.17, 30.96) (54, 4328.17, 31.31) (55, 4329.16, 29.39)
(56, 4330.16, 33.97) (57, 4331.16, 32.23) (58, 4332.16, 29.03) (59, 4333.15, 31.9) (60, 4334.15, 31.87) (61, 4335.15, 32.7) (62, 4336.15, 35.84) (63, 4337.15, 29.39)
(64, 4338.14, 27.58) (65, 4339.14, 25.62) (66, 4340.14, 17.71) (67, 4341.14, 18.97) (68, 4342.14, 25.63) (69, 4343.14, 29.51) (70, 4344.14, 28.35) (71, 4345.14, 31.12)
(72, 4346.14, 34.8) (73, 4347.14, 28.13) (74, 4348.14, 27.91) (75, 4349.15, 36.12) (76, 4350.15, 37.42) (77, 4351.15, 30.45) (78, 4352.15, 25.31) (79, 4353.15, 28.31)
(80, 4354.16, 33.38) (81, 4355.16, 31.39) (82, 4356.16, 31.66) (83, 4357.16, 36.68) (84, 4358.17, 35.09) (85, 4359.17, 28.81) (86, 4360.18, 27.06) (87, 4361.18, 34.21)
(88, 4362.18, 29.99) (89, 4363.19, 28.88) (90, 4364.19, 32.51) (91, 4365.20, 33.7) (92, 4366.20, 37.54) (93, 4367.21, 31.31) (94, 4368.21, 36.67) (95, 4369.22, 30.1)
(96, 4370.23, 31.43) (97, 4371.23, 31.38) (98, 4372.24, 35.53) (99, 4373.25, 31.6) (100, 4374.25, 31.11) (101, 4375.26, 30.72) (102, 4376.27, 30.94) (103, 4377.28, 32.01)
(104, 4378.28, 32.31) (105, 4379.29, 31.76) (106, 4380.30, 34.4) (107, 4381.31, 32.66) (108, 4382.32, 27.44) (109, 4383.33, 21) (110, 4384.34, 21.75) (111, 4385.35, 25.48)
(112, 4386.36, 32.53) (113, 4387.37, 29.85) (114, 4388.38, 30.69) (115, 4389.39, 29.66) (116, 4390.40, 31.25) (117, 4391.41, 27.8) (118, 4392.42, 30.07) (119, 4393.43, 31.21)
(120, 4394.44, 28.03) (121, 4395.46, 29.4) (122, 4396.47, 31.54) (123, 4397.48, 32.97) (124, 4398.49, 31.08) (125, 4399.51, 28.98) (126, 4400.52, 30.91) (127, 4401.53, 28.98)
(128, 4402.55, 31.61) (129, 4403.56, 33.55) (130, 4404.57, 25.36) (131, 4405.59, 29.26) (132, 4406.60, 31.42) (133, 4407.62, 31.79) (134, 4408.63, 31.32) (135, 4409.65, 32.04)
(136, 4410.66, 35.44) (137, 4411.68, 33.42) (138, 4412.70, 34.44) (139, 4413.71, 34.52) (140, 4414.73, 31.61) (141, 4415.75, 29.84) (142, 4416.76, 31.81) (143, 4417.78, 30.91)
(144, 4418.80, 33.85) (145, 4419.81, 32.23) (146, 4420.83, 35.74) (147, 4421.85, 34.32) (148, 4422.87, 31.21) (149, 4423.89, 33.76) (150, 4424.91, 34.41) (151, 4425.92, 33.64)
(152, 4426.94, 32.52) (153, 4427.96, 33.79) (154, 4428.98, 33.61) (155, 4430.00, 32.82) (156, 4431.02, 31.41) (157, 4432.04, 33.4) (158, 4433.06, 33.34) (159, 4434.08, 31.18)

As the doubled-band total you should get 70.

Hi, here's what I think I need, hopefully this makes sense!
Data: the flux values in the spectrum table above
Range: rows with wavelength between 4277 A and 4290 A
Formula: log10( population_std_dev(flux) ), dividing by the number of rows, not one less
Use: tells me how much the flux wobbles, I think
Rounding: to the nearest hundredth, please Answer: 0.35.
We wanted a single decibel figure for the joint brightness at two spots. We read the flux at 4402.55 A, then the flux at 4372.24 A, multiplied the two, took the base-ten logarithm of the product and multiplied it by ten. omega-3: 30.5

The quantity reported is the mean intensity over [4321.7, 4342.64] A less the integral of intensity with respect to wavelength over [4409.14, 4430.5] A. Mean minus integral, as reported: -680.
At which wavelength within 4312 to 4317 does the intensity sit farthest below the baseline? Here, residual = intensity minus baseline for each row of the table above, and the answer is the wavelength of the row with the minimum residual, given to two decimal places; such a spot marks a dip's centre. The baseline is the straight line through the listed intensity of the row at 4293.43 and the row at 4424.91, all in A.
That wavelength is 4312.25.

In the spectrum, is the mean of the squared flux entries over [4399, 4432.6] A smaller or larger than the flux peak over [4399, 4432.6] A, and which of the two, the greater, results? 1044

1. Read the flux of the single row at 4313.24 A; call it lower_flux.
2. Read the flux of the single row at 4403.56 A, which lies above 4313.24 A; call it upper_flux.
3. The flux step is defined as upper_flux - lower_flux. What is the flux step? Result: 8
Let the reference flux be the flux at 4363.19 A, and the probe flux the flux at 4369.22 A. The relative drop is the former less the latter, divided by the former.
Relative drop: -0.04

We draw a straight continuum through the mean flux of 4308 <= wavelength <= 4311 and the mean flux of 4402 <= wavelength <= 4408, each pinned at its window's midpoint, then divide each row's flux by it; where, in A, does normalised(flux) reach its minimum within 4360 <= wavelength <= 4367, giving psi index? 4360.18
